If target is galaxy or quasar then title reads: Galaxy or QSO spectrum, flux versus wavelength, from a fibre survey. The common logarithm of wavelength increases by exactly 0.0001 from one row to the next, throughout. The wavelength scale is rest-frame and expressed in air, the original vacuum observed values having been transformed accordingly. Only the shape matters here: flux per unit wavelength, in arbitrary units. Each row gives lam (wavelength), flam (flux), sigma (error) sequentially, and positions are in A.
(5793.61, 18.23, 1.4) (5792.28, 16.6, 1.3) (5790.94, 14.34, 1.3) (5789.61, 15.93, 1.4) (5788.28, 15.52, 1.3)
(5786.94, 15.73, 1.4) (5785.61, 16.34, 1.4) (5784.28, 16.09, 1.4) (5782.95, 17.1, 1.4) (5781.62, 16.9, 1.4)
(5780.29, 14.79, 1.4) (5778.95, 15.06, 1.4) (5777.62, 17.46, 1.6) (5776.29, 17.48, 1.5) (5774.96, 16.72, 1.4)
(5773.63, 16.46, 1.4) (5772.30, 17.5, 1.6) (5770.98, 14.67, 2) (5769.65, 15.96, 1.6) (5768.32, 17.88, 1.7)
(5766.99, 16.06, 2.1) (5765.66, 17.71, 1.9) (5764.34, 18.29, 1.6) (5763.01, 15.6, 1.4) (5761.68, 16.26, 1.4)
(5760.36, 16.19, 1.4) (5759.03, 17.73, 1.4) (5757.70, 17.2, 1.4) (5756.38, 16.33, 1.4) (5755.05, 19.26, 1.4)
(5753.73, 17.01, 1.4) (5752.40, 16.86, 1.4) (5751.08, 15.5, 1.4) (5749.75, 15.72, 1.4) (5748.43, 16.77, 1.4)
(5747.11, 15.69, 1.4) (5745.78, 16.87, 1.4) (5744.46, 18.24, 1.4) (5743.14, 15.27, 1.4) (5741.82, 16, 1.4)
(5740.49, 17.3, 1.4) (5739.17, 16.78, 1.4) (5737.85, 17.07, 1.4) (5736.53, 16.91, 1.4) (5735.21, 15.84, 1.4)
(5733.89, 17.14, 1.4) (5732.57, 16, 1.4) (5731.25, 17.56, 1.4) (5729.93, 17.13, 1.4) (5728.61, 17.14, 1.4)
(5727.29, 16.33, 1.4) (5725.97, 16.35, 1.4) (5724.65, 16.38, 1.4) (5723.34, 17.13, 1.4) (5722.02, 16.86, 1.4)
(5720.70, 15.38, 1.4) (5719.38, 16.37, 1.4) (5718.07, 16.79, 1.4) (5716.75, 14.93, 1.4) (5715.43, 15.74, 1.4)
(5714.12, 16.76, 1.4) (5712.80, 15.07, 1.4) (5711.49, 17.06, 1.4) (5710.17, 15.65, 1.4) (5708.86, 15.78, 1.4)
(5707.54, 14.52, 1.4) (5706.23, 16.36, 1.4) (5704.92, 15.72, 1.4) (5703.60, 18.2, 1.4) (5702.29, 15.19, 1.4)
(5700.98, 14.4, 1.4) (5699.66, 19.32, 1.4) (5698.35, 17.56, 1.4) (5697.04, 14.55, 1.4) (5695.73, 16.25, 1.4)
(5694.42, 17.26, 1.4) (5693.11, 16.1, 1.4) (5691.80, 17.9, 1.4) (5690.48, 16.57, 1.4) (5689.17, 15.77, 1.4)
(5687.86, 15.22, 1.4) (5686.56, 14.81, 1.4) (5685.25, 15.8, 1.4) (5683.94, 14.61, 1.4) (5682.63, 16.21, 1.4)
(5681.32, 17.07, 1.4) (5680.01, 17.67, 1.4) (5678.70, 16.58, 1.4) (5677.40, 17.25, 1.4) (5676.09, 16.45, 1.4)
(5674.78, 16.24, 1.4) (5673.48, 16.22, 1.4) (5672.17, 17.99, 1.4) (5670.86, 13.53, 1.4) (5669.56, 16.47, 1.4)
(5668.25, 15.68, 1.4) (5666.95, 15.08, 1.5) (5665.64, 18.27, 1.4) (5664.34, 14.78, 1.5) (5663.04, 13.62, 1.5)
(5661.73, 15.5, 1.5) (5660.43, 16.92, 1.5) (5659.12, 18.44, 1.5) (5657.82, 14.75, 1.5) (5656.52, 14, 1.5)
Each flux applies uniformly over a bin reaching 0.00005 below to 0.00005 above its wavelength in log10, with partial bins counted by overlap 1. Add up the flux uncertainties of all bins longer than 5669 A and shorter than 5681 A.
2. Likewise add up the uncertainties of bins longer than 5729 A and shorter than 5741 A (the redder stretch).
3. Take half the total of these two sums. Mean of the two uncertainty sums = 12.6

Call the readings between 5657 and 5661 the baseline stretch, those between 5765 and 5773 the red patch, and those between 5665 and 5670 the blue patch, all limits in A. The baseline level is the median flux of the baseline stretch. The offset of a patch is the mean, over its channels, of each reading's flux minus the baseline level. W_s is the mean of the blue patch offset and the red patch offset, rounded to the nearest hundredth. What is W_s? -0.42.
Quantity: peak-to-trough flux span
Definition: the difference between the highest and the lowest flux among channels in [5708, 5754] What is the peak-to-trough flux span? 3.3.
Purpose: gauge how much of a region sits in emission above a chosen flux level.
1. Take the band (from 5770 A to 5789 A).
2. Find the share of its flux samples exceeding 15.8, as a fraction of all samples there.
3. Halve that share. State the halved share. 0.32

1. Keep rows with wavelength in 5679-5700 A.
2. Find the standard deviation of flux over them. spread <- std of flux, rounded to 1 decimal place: 1.3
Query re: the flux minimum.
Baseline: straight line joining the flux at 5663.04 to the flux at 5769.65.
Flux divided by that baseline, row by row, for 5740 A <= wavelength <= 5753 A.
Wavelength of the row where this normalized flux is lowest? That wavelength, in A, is 5743.14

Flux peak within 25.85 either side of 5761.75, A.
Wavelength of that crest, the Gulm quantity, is 5755.05 A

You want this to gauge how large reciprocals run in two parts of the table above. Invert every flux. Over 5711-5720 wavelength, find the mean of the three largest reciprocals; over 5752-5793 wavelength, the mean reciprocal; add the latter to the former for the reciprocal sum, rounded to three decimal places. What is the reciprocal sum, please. 0.126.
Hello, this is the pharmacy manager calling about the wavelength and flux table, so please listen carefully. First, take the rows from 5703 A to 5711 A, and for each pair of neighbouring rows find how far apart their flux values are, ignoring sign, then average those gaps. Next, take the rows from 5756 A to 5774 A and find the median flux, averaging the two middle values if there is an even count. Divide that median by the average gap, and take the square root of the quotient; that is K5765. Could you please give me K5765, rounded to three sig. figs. 3.59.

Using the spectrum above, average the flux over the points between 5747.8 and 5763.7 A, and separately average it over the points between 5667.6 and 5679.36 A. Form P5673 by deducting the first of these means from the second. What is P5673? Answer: -0.43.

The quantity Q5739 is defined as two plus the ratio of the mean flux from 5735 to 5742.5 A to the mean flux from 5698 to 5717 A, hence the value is 3.03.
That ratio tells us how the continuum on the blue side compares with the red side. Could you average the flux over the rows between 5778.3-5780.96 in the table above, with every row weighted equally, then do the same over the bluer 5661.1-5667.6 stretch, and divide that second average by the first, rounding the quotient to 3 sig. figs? 1.04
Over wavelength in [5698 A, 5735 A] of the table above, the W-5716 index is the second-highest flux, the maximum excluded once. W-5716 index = 18.2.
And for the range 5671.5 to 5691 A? 17.67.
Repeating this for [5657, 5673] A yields 18.27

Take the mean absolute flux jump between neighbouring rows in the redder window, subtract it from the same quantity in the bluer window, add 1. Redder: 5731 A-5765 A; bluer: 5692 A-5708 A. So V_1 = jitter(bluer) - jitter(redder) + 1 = 1.9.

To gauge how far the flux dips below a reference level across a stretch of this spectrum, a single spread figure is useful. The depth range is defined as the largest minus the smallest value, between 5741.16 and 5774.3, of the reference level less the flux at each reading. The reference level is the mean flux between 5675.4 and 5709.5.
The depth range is 4.6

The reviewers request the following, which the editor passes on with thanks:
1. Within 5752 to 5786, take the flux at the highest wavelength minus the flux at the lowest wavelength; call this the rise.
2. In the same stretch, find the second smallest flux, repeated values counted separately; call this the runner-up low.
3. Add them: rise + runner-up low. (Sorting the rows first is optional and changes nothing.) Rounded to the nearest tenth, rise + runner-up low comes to 14.3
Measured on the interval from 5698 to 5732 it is 14.5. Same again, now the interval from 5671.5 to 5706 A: 12.3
